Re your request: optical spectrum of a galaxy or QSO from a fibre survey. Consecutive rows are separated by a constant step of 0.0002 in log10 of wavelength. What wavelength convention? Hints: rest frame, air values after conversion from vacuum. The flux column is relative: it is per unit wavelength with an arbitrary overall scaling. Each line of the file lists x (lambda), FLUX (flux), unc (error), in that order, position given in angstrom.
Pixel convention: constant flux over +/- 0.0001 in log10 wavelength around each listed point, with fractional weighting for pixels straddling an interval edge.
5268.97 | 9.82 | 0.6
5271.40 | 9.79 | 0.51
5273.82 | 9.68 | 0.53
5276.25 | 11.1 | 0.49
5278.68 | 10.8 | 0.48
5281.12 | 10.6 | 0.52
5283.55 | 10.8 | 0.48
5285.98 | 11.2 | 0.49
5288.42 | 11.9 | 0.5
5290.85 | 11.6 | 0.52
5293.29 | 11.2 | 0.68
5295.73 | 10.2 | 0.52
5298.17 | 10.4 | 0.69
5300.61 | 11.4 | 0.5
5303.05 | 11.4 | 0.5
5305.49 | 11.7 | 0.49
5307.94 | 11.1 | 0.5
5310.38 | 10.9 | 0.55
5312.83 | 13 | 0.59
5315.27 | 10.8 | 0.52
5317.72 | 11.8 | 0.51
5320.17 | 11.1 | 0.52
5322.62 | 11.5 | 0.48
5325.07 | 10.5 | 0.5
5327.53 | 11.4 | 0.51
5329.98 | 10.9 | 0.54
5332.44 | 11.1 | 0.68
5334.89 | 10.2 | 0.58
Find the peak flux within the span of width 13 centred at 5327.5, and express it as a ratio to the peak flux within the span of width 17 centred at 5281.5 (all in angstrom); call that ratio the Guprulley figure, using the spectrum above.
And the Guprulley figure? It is 0.97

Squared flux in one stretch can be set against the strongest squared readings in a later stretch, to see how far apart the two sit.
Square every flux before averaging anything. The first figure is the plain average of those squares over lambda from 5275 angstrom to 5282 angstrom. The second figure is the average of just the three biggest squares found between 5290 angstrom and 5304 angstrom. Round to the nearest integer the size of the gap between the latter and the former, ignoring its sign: 14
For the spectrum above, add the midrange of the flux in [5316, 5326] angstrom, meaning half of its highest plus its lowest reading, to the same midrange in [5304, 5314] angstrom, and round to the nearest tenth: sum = 23.1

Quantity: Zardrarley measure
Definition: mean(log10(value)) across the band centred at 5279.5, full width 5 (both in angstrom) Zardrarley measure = 1.029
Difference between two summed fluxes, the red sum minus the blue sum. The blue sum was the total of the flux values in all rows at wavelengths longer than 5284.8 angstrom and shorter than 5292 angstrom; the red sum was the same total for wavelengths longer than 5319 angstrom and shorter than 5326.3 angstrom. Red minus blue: -1.6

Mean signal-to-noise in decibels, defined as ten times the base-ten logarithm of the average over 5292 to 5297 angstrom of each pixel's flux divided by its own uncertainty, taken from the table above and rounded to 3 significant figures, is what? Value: 12.6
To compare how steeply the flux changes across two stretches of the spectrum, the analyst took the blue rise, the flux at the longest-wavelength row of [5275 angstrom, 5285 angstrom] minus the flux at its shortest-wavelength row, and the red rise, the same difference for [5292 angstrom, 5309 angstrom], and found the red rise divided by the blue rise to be 0.33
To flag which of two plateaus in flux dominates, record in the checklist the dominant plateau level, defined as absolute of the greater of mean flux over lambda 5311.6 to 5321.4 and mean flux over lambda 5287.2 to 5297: 11.68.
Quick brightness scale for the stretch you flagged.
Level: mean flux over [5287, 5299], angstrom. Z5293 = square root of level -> 3.33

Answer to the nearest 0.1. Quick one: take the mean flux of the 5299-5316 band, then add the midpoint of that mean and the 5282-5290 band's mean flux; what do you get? 22.9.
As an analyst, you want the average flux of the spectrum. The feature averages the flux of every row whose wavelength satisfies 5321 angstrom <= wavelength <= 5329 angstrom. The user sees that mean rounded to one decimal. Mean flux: 11.1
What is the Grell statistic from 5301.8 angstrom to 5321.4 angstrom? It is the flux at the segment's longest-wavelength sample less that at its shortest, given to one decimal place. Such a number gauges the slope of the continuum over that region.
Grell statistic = -0.3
